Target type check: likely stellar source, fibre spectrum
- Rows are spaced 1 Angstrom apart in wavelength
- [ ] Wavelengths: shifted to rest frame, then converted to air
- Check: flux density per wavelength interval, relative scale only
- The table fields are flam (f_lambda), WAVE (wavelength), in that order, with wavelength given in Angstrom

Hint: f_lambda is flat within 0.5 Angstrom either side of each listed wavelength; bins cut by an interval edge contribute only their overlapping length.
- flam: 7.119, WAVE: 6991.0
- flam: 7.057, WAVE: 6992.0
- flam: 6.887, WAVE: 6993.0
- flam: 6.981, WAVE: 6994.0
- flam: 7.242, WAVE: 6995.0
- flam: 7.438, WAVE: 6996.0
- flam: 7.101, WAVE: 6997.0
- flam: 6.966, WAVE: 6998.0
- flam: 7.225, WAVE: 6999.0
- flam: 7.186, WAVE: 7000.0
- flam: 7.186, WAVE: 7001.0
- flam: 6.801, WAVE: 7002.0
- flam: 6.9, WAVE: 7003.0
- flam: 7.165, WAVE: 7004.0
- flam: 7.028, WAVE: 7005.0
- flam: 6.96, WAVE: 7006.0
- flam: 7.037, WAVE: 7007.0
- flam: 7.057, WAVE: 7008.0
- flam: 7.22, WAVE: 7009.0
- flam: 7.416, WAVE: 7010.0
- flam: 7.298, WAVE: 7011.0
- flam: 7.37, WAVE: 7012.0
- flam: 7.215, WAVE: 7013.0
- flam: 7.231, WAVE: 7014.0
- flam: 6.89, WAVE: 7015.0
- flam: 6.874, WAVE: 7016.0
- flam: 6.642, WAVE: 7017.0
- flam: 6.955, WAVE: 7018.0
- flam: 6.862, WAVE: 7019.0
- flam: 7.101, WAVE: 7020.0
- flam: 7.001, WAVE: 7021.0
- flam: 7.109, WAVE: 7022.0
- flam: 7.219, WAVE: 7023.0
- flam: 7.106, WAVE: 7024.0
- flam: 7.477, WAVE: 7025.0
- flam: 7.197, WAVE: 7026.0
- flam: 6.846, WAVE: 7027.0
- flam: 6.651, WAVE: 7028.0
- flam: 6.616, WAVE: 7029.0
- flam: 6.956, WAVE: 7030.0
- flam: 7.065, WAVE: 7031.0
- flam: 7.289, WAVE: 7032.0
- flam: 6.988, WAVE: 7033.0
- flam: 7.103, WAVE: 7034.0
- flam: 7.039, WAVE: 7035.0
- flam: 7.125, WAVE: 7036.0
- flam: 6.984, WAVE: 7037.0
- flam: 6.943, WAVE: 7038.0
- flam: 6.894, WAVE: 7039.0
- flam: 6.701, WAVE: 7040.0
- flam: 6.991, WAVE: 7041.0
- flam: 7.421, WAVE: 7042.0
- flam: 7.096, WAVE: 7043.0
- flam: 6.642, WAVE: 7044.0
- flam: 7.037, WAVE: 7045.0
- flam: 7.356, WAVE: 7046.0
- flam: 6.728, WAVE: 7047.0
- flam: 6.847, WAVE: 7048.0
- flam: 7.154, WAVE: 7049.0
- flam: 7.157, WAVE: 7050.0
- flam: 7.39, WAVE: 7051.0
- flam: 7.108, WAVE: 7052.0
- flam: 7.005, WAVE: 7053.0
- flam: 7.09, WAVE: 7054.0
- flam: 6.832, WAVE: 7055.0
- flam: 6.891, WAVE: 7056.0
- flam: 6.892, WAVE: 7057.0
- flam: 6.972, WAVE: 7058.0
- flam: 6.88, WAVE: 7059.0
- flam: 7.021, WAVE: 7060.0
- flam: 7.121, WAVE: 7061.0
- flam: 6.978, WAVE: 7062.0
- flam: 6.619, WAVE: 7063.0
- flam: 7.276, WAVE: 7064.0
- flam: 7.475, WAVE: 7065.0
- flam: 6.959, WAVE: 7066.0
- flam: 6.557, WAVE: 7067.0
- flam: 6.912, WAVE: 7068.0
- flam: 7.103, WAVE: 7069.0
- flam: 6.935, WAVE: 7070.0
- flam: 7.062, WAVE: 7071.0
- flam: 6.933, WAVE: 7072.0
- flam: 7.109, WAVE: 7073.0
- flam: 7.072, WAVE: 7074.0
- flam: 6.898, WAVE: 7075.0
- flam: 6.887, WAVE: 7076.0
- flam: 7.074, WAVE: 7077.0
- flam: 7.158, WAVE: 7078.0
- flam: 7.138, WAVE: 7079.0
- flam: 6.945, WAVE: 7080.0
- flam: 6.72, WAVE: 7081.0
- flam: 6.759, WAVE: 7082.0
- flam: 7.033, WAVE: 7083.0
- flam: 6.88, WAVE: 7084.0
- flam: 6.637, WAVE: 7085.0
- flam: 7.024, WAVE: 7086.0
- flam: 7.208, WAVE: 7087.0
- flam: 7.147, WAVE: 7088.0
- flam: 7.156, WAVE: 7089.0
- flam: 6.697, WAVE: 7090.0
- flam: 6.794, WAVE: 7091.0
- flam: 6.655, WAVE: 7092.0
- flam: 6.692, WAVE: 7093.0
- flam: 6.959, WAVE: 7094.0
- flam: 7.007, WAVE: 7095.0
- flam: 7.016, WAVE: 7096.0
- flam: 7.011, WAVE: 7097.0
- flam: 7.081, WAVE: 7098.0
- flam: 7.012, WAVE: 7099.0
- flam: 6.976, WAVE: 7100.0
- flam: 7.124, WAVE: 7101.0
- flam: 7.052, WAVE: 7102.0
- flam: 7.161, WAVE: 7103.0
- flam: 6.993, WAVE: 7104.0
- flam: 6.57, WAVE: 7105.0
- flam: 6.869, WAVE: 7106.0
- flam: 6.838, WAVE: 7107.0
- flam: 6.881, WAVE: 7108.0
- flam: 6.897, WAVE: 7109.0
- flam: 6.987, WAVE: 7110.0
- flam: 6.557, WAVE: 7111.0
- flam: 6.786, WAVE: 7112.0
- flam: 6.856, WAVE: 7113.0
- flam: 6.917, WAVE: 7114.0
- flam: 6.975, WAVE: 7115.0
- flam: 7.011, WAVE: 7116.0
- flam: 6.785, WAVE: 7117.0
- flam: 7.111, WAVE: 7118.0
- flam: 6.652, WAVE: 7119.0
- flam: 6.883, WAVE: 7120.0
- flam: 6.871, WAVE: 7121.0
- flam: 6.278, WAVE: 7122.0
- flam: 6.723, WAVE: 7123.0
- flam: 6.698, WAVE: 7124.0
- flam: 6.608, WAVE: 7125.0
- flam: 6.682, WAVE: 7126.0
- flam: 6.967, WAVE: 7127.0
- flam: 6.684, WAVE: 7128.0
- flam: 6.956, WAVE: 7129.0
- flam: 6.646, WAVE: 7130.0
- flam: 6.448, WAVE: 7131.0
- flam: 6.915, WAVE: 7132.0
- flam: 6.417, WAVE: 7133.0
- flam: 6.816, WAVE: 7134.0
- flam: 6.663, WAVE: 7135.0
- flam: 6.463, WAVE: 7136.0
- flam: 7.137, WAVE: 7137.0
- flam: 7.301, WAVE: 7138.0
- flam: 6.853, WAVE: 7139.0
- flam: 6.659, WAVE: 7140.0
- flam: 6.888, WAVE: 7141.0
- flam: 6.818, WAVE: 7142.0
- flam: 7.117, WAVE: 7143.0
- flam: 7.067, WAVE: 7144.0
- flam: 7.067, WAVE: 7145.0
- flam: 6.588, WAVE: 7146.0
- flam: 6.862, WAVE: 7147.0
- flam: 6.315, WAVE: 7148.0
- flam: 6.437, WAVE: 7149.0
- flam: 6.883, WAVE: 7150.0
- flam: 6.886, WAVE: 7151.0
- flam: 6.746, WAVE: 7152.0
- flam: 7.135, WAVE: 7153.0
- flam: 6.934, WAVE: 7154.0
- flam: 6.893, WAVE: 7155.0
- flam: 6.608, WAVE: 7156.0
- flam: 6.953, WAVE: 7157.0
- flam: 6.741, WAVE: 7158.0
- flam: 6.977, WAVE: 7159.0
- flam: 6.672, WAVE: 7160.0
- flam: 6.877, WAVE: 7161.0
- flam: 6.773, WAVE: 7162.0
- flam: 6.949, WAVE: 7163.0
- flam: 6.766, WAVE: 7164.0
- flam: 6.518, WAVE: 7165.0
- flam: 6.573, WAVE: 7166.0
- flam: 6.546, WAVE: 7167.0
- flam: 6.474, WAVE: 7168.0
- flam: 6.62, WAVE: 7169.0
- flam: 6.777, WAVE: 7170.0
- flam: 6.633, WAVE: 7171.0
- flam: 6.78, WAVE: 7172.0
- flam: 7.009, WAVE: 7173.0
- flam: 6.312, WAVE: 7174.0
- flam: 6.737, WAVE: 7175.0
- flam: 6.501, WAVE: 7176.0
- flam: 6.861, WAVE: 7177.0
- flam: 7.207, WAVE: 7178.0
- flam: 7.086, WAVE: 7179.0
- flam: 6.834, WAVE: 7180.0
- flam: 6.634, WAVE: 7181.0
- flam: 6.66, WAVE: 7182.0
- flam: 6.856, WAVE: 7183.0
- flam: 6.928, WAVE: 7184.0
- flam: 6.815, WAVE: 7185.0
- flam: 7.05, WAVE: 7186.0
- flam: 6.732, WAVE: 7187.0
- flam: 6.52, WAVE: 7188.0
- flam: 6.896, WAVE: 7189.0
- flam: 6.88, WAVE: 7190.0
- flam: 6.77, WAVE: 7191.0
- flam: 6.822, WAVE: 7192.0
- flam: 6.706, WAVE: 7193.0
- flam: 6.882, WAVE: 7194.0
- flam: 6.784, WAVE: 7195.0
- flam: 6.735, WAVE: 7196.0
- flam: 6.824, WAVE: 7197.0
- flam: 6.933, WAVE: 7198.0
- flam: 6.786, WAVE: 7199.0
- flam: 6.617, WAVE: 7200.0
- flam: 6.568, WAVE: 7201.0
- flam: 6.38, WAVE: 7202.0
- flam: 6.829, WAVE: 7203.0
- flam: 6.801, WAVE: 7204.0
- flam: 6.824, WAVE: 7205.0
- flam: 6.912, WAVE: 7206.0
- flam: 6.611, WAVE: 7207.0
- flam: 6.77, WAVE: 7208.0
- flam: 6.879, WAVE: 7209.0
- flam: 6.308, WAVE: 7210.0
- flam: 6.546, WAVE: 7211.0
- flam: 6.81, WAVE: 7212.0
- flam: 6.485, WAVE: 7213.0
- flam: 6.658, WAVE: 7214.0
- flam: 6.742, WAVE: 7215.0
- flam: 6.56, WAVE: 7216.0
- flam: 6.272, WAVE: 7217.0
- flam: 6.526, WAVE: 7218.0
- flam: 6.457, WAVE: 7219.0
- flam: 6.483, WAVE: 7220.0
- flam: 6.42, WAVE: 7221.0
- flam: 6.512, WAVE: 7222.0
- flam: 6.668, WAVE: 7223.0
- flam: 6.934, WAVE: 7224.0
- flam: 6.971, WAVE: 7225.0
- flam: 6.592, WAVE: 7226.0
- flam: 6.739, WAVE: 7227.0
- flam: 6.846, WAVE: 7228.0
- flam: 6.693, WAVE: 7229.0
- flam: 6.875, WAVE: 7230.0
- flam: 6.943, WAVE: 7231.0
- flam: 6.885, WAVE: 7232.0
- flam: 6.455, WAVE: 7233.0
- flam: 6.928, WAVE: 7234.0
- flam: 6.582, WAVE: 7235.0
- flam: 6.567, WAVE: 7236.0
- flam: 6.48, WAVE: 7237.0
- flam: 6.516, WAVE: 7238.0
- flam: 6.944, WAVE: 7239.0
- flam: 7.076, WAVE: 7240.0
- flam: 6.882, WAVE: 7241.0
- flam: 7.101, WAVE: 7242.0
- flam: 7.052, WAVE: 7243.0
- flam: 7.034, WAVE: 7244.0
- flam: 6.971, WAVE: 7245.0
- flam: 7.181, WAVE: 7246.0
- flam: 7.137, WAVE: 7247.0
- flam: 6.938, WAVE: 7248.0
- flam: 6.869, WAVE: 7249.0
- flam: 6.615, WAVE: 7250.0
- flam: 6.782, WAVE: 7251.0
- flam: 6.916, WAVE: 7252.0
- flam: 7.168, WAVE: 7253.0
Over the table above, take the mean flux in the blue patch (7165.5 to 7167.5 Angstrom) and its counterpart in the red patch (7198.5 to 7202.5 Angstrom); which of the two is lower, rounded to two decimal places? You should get 6.56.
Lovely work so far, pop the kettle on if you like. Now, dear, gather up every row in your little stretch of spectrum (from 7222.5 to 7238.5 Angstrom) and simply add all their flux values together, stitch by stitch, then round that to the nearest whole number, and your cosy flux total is 108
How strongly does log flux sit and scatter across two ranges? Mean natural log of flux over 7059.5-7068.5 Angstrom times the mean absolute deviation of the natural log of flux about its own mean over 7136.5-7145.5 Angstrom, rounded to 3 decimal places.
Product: 0.046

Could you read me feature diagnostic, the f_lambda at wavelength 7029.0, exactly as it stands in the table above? 6.616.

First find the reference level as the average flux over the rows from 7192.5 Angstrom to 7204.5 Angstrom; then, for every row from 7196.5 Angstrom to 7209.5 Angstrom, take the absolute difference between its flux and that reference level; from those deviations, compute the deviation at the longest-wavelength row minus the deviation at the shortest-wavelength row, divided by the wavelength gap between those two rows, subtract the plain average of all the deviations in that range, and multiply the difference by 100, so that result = -12.6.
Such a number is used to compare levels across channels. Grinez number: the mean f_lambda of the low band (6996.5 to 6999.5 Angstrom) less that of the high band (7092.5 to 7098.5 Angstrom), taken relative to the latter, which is 0.02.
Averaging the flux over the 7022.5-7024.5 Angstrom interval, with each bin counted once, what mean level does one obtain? 7.2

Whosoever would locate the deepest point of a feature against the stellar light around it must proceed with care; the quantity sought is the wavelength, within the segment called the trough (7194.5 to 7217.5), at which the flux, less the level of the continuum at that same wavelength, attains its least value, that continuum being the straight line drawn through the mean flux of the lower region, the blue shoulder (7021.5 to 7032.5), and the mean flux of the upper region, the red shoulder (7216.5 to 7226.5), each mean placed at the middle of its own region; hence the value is 7217.0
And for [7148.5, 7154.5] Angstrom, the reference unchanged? 7149.0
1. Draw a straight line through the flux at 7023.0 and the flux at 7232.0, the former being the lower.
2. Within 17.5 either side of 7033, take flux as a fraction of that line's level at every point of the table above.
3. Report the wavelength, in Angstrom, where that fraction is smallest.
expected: 7029.0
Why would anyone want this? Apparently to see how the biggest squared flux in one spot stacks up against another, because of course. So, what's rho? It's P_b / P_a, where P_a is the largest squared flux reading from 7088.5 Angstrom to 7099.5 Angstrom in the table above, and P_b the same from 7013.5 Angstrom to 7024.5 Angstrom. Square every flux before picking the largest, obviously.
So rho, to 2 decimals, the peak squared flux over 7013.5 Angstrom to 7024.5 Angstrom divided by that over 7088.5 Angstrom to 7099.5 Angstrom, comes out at 1.02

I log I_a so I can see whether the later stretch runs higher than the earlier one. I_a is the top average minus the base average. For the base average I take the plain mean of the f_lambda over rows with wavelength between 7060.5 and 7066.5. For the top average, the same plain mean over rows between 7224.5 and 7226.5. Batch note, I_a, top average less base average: -0.29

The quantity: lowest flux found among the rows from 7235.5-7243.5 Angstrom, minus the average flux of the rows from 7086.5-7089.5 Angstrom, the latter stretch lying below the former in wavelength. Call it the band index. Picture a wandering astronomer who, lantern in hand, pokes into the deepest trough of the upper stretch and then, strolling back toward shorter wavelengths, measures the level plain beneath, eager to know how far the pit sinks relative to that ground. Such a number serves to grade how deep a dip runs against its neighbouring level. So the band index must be -0.69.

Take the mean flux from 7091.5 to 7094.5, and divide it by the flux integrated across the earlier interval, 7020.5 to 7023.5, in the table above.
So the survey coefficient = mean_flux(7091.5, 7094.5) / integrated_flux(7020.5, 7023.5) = 0.317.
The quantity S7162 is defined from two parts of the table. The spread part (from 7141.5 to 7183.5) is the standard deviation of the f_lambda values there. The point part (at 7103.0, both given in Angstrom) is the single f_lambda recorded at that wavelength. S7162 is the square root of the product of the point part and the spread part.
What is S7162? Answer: 1.25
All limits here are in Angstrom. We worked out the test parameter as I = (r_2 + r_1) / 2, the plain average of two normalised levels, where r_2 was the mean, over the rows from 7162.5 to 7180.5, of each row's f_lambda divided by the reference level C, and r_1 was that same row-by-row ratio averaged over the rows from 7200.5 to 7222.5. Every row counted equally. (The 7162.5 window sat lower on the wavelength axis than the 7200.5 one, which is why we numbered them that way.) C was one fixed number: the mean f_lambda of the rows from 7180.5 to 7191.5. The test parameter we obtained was 0.98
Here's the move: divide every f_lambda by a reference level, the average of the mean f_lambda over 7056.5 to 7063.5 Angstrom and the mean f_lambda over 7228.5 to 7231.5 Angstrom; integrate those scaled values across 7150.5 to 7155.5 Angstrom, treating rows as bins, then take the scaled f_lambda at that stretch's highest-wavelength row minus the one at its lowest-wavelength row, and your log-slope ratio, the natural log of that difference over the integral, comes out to -8.51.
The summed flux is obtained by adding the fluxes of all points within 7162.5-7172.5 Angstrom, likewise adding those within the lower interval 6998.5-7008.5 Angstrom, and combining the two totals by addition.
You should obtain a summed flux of 137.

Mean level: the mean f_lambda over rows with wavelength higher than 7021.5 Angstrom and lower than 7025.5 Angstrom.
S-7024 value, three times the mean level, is 21.7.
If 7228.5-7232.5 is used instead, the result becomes 20.5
